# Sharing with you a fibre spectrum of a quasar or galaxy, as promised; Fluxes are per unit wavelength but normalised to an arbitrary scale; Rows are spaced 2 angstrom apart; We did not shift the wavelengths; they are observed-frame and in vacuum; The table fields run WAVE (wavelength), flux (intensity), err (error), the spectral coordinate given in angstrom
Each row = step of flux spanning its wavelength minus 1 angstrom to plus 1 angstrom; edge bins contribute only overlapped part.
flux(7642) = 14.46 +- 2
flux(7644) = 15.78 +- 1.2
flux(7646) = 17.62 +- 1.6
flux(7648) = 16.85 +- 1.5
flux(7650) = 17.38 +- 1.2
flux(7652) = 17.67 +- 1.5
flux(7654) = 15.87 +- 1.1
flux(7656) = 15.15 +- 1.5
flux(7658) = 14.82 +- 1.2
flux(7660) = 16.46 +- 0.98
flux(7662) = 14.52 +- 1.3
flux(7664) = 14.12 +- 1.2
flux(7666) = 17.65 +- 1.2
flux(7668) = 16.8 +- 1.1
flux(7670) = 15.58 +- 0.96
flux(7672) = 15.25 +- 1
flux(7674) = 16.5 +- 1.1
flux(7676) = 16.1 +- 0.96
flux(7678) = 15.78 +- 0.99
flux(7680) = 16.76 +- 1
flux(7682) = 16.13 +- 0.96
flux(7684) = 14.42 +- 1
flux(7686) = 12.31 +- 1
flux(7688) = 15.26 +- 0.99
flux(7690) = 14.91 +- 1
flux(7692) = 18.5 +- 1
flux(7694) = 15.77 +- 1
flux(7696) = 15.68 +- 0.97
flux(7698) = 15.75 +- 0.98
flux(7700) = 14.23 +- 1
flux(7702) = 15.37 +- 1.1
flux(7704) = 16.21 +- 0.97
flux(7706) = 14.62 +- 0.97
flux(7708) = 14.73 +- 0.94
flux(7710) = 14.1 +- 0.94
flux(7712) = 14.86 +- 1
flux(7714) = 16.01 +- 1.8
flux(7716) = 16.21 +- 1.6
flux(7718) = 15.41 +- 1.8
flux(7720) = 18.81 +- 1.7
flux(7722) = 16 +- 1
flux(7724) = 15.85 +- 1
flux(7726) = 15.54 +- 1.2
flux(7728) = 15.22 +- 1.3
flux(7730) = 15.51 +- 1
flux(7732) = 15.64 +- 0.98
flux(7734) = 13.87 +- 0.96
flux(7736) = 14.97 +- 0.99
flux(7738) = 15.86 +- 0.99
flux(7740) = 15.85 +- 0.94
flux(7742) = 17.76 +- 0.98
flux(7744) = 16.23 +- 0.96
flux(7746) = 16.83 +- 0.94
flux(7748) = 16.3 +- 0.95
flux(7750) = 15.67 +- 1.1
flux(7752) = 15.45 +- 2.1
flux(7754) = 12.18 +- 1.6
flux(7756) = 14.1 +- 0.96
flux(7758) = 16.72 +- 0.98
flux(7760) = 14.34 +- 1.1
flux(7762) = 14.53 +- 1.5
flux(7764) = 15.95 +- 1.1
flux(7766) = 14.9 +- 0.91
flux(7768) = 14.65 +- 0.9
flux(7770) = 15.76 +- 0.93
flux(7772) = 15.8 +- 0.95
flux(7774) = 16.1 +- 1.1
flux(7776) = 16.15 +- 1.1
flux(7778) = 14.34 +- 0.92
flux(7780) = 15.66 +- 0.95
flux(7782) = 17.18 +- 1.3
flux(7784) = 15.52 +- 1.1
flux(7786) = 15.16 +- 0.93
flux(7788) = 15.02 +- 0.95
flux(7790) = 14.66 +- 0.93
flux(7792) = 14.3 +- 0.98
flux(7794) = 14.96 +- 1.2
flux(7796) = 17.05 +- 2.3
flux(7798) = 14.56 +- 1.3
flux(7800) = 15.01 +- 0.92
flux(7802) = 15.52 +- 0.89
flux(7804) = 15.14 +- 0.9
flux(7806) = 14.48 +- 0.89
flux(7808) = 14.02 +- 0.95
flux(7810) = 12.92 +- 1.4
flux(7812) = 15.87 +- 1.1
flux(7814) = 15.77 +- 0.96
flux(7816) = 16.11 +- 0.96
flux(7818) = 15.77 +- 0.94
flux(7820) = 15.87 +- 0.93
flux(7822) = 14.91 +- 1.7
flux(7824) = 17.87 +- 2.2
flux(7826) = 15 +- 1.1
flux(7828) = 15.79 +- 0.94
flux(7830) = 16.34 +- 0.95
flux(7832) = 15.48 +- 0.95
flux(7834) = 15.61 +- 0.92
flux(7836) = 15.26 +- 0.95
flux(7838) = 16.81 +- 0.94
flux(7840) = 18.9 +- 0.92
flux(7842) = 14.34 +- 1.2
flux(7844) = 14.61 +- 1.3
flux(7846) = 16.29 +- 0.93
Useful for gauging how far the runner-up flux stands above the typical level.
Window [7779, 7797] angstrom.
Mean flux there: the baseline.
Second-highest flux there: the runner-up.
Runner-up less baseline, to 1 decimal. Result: 1.5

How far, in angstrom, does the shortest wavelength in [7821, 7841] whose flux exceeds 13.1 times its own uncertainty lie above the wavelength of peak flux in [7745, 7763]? 80 angstrom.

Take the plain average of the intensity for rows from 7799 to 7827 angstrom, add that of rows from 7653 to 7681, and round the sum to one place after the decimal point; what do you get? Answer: 31.1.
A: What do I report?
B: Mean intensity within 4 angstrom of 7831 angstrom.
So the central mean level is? 15.8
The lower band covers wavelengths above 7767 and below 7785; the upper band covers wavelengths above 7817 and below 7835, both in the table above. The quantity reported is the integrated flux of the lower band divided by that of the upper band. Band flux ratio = 0.99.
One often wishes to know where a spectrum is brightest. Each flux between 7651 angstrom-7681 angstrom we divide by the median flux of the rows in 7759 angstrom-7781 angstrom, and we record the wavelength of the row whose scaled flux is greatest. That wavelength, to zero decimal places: 7652 angstrom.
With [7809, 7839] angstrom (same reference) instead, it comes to 7824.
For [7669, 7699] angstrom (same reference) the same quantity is 7692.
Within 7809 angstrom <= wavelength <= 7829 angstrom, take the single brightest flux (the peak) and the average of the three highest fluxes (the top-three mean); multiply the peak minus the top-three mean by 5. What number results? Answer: 6.3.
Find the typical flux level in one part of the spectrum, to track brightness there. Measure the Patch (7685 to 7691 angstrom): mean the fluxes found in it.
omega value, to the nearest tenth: 14.2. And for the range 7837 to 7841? 17.9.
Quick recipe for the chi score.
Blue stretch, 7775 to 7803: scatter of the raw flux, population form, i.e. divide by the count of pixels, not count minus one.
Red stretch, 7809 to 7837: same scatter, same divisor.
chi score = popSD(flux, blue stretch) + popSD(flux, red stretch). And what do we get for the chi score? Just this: 1.89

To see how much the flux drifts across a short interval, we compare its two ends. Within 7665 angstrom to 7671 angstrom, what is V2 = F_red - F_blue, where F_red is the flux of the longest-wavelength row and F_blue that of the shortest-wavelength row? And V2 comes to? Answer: -2.1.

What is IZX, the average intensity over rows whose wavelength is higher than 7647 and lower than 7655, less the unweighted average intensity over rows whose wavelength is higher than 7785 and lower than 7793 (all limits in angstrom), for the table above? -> 2.2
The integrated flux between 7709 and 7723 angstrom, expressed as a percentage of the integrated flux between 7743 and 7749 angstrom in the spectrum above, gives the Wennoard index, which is 226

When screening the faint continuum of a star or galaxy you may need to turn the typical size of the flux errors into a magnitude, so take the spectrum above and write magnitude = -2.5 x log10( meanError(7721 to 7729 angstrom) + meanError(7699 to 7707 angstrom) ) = -0.82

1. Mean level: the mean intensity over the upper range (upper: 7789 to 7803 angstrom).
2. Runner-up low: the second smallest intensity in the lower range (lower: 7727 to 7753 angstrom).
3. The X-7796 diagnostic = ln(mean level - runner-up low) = -1.71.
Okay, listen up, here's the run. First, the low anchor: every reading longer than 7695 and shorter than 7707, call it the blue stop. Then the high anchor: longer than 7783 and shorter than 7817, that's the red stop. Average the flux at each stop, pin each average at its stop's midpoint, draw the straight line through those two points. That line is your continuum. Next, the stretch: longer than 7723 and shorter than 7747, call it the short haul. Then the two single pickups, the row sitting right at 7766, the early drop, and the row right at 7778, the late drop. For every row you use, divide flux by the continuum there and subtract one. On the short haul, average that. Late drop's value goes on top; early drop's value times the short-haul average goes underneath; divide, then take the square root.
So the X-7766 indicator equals 9.5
